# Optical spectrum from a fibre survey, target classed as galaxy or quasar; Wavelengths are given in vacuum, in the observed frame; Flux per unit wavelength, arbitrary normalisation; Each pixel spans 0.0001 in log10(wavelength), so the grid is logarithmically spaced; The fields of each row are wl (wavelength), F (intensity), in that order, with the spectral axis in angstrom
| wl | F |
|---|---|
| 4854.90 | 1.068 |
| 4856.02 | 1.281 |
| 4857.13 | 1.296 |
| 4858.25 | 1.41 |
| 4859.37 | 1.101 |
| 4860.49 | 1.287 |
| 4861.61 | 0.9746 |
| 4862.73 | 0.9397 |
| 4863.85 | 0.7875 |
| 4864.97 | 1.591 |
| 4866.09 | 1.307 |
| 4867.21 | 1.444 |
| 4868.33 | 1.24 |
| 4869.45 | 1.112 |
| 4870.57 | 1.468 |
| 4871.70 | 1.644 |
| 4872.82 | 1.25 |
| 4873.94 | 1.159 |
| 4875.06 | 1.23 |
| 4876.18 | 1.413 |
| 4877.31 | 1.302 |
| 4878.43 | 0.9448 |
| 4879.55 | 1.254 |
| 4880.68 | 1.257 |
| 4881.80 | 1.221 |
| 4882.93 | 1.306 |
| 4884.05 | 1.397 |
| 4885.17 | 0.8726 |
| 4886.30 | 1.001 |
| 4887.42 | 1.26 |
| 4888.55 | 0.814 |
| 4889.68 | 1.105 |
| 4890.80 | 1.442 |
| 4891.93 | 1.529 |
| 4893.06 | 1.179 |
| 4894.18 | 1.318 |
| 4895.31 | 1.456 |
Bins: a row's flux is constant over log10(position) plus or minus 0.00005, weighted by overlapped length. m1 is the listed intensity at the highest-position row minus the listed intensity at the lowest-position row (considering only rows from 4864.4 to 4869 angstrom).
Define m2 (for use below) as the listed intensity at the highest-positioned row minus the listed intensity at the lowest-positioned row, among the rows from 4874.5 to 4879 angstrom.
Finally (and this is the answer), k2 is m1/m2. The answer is 1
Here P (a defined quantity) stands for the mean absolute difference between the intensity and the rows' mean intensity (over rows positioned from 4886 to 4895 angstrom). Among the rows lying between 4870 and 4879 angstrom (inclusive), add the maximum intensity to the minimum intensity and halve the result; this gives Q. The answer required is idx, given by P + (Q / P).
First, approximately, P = 0.18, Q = 1.29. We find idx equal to 7.3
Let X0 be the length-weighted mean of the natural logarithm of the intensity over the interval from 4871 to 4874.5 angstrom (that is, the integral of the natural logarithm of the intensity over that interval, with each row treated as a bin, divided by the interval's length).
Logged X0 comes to 0.29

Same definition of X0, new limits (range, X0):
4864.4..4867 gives 0.36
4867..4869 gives 0.27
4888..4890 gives -0.07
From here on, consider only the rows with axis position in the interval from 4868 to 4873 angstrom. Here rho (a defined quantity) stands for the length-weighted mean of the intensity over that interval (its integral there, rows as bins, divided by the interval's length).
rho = 1.35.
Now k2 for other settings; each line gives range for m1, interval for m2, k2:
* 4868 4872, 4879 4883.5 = 8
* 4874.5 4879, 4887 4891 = -2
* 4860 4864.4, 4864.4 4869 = 1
